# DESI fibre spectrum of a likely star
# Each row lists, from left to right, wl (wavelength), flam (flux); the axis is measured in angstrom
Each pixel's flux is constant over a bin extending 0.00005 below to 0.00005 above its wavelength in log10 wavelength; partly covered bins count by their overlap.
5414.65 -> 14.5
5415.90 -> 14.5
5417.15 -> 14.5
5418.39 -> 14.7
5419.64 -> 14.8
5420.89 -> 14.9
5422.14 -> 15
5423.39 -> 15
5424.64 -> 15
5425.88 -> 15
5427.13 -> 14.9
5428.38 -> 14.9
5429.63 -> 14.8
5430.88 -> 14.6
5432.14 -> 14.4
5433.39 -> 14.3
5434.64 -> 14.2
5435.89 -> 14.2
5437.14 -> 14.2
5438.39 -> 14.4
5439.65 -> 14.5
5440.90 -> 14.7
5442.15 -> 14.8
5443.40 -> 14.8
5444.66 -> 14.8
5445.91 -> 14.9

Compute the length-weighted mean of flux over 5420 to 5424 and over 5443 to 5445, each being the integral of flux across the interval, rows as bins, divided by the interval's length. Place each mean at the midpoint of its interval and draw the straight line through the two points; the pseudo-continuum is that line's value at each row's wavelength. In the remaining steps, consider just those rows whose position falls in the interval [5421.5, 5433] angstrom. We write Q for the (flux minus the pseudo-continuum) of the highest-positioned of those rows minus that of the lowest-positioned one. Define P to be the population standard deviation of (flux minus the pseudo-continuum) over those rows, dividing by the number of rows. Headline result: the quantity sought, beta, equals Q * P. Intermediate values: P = 0.18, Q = -0.52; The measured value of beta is -0.09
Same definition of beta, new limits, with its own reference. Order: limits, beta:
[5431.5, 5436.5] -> -0.01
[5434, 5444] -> 0.18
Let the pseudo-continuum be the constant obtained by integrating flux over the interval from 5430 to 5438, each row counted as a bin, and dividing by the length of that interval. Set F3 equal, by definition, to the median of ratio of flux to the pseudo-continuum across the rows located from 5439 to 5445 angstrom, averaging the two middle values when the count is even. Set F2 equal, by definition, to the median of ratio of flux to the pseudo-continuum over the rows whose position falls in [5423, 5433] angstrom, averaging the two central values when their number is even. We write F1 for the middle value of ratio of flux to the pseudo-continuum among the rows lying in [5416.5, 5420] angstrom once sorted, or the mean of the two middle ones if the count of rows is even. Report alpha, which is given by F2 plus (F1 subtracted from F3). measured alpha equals 1.05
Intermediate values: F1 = 1.03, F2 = 1.04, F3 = 1.03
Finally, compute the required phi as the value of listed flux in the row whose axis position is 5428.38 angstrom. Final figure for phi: 14.9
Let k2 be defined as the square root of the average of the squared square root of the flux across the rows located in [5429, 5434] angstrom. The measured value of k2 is 3.81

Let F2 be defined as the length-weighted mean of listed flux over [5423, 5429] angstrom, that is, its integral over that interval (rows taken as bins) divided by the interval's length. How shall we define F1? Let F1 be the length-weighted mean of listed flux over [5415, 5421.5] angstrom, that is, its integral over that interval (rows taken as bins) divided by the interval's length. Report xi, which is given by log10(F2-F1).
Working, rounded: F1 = 14.7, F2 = 14.98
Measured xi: -0.51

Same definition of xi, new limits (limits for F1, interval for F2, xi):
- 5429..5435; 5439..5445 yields -0.61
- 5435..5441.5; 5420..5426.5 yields -0.23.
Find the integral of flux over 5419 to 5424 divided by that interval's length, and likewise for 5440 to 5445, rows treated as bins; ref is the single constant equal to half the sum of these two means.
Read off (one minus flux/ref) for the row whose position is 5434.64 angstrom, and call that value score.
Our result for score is 0.043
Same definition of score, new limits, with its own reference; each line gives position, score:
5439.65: 0.023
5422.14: -0.011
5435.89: 0.043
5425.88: -0.011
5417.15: 0.023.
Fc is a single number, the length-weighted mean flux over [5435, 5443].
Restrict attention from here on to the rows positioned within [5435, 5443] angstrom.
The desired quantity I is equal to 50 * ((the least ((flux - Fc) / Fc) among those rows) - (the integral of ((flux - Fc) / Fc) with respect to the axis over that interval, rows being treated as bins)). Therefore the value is -1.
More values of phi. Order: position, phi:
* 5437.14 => 14.2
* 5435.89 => 14.2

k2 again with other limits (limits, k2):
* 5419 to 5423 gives 3.86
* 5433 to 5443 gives 3.80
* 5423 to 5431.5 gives 3.86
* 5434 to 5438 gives 3.77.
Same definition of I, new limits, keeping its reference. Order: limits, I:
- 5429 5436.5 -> 1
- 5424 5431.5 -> -10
